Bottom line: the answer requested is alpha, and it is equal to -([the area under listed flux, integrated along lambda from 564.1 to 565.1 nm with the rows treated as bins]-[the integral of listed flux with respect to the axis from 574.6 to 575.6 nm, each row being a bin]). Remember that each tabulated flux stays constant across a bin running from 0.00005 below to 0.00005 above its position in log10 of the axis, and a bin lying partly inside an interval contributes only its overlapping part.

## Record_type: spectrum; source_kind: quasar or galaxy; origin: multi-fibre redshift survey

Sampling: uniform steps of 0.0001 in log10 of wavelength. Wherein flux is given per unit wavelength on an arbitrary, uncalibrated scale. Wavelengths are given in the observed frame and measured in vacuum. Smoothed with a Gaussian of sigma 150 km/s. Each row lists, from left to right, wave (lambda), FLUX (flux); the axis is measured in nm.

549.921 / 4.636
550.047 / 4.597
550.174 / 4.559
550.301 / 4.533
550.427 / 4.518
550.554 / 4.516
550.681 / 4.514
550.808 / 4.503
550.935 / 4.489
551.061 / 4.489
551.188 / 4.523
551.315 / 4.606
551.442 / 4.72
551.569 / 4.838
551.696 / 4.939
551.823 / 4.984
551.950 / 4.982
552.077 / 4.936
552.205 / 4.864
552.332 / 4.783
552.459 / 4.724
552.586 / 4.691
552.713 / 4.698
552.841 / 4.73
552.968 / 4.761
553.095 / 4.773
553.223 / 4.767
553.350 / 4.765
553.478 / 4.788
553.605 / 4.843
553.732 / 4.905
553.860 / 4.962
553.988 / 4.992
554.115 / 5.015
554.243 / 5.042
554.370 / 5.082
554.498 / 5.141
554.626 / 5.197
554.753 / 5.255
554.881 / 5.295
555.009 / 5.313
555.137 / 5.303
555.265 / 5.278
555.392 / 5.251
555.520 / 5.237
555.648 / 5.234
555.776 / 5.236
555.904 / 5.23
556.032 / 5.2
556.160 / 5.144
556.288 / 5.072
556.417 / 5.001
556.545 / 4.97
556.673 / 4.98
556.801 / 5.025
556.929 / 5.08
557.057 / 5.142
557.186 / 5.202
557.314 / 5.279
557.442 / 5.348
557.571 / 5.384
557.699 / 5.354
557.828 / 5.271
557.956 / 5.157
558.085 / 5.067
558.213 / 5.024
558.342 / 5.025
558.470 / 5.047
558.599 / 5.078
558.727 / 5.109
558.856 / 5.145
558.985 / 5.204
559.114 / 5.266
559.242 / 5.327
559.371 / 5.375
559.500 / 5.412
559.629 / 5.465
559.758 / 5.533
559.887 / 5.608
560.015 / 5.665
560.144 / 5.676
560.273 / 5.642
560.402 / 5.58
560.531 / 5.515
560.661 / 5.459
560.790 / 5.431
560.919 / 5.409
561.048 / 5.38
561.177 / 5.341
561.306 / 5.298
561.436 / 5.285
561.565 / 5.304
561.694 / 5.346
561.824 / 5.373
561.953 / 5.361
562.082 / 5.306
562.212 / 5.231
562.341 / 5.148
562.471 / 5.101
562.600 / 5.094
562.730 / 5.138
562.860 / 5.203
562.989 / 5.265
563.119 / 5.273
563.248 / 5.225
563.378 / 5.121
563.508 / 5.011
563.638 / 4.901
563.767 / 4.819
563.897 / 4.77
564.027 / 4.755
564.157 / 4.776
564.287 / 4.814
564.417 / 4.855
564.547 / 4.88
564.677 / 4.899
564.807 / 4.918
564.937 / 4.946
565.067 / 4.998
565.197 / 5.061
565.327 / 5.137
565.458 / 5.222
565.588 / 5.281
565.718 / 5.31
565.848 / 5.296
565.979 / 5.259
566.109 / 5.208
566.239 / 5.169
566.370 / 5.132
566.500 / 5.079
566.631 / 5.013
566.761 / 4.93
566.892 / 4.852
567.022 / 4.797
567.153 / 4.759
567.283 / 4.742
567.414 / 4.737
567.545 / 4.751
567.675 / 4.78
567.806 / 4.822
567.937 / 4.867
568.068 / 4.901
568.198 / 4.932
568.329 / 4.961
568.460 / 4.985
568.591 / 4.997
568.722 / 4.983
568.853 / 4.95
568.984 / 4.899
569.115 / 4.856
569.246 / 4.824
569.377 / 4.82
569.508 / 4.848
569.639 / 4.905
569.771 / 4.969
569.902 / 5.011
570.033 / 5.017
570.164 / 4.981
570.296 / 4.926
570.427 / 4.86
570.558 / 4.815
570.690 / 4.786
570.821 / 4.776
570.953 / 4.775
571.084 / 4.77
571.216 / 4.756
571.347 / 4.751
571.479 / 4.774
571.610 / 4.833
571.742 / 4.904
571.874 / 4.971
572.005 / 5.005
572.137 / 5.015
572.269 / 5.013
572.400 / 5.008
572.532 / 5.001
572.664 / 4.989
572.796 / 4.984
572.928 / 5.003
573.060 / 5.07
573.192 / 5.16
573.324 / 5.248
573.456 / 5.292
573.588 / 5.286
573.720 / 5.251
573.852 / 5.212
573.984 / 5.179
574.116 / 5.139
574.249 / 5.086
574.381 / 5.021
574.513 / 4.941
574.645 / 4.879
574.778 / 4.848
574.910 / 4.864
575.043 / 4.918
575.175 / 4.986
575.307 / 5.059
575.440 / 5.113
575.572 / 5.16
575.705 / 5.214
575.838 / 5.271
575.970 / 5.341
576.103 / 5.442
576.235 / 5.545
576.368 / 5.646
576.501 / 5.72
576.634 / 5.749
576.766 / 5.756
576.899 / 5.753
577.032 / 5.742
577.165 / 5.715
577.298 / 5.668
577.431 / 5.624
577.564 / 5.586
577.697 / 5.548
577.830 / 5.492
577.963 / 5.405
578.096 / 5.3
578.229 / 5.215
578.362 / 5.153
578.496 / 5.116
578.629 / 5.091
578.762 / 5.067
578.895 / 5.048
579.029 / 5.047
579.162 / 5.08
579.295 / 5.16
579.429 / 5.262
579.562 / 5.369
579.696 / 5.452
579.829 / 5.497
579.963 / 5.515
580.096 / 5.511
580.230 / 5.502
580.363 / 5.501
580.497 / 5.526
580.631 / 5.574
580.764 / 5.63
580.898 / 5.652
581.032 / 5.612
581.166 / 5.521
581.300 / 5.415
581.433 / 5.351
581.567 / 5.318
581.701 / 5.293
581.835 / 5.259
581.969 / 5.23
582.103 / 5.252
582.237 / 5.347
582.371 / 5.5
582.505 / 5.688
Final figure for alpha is 0.1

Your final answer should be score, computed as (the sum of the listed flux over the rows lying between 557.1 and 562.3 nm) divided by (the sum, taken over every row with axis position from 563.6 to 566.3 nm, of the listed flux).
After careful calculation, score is 2.0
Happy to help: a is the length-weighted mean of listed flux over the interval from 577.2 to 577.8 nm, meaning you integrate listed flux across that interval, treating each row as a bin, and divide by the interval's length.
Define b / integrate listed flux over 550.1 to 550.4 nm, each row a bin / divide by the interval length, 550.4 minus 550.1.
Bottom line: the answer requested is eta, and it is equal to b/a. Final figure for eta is 0.81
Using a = 5.6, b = 4.55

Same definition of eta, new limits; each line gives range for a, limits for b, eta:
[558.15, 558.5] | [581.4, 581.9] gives 1.05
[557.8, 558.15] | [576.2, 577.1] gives 1.11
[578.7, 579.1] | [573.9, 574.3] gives 1.02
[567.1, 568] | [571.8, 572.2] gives 1.05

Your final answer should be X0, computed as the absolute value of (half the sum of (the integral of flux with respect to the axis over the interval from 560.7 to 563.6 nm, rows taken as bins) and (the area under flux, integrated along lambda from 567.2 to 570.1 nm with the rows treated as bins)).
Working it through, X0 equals 14.7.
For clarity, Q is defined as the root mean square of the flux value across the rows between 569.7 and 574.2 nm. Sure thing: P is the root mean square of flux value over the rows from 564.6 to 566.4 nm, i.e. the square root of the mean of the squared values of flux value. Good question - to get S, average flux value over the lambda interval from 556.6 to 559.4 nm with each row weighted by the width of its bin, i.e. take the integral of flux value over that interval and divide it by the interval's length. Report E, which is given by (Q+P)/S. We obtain 1.96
